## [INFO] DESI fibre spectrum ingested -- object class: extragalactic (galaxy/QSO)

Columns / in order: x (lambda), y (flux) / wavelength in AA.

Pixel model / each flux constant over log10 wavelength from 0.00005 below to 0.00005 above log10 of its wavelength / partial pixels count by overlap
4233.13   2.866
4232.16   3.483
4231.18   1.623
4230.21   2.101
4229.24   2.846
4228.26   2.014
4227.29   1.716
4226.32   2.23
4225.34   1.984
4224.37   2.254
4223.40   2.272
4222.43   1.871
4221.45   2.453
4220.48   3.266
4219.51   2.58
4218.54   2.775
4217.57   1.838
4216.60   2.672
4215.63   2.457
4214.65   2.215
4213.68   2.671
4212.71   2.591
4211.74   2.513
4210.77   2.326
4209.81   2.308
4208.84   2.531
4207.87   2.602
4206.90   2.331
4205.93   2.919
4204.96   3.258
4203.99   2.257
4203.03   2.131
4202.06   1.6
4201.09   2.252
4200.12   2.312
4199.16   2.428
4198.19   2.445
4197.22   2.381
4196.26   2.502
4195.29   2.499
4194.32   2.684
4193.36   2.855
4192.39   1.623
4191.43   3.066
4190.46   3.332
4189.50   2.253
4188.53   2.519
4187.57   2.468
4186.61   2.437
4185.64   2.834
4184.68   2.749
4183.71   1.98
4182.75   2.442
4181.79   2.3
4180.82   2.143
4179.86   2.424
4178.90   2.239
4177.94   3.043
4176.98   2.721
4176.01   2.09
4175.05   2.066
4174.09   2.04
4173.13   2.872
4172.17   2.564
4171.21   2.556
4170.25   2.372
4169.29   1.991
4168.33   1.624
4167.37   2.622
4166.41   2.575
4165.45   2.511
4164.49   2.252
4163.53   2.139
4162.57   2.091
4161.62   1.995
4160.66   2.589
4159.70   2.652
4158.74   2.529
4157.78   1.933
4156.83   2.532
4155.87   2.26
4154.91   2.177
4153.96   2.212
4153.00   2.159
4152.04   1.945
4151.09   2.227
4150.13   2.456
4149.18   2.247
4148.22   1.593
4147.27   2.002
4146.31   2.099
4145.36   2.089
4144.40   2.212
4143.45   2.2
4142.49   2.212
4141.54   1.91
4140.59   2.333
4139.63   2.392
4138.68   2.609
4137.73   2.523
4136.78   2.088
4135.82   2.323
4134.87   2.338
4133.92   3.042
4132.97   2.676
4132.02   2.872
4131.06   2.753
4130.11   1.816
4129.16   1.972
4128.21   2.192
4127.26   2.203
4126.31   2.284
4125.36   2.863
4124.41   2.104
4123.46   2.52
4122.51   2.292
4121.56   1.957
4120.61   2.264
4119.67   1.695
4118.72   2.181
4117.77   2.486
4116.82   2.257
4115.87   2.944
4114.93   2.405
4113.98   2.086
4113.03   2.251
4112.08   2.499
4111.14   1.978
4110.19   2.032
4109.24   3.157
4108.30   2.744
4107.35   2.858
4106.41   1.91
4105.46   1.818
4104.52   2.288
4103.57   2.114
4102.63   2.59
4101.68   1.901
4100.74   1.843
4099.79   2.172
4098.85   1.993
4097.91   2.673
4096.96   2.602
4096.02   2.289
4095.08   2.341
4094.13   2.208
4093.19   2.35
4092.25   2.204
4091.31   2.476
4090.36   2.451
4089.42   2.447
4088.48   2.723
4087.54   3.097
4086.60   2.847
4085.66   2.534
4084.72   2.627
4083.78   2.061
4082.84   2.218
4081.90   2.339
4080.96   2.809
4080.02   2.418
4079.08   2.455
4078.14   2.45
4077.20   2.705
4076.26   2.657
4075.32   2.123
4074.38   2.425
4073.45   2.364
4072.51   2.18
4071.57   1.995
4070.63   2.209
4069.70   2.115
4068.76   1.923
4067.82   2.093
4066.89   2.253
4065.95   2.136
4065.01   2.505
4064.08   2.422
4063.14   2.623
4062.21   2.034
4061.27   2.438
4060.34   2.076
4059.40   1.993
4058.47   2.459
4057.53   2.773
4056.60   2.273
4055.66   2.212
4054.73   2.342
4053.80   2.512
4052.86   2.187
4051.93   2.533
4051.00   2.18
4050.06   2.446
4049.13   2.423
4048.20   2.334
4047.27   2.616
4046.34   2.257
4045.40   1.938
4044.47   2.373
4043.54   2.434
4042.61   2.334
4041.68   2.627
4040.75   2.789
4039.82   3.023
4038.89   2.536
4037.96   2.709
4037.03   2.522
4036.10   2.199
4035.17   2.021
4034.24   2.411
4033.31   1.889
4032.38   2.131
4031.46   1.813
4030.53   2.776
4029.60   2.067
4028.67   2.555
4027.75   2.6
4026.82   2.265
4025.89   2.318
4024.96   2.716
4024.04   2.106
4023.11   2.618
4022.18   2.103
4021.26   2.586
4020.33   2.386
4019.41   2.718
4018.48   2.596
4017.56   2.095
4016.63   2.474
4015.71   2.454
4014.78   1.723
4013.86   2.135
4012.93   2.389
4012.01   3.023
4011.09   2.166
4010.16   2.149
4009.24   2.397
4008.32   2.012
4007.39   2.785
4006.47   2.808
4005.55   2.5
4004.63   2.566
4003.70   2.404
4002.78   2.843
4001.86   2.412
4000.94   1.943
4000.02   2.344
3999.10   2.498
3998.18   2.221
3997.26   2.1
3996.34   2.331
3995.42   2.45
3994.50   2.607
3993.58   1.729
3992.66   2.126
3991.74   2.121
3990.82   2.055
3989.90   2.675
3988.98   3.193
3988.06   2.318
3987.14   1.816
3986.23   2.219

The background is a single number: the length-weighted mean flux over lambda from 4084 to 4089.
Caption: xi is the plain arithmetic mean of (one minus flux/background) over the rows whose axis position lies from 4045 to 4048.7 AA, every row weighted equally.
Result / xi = 0.16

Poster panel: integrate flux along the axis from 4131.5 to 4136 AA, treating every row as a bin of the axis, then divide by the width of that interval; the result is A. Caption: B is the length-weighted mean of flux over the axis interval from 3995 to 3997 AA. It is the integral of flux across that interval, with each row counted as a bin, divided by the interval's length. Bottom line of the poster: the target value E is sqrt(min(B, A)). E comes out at 1.54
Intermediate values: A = 2.67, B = 2.36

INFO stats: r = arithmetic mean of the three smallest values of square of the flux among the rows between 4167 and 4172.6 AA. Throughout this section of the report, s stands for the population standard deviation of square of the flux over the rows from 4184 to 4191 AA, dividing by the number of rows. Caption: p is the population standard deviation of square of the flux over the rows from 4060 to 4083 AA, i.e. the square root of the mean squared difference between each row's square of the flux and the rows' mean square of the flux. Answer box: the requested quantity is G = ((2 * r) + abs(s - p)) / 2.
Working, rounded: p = 1.08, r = 4.08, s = 1.86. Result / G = 4.5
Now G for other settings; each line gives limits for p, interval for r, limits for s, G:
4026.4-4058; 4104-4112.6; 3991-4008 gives 3.7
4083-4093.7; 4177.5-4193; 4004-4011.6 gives 3.8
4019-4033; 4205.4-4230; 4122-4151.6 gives 3.4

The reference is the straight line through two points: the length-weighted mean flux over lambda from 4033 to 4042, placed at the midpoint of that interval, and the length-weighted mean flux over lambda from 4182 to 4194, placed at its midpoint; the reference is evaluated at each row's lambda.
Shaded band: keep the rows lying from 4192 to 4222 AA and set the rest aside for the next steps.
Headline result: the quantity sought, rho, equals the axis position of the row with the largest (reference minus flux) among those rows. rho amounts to 4202.06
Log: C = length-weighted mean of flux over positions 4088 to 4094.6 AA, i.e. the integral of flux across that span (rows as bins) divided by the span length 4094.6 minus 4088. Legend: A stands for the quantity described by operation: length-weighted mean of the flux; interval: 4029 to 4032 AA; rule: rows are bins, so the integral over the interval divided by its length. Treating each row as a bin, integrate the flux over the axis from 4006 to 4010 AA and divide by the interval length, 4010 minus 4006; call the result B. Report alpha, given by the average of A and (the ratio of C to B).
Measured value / 1.60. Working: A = 2.23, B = 2.48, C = 2.41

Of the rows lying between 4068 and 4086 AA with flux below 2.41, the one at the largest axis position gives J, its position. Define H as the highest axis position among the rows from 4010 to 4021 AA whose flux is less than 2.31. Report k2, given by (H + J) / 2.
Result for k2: 4050.7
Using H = 4017.56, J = 4083.78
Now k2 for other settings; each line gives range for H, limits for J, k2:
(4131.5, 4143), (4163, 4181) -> 4161.7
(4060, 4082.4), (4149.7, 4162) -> 4118.5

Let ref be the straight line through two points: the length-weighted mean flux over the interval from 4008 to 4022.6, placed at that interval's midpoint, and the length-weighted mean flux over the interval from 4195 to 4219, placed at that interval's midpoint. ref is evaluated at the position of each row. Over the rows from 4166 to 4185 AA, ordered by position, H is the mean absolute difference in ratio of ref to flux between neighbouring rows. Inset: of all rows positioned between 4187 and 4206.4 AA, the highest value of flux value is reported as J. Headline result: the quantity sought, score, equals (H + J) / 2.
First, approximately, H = 0.17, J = 3.332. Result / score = 1.75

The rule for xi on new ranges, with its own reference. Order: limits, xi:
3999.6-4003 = 0.13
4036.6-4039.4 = 0.05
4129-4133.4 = 0.11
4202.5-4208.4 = 0.05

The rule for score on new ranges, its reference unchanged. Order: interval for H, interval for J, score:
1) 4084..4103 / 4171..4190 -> 1.57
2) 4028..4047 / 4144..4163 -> 1.40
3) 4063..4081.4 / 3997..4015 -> 1.55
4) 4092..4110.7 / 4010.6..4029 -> 1.59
